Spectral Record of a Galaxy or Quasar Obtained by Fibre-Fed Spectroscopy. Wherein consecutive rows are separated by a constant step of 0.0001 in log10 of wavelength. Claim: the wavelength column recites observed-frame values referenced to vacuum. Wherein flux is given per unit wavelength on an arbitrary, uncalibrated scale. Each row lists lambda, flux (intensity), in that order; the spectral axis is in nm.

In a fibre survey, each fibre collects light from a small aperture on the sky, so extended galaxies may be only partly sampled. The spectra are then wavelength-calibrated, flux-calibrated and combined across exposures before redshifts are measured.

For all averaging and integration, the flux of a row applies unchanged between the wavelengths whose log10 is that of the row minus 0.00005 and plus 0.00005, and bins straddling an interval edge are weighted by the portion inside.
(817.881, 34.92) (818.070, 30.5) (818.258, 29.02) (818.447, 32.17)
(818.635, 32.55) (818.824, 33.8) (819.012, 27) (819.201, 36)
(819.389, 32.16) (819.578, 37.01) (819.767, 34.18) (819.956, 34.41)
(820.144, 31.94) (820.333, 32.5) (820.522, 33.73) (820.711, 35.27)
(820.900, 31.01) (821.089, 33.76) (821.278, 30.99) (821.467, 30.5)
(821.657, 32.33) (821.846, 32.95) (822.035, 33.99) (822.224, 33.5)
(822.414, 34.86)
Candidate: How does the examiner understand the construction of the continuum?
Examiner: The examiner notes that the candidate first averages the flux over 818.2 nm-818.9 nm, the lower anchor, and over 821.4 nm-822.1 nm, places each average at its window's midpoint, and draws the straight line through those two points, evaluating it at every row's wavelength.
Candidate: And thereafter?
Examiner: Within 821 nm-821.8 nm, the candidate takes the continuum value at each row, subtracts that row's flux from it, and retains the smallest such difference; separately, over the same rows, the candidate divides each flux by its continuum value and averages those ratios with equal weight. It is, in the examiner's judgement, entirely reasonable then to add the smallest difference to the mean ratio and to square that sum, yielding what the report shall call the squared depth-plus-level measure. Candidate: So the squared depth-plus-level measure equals 0.2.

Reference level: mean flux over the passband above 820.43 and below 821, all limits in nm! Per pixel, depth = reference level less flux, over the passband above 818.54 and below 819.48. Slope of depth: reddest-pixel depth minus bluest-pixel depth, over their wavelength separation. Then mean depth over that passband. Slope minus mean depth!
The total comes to -1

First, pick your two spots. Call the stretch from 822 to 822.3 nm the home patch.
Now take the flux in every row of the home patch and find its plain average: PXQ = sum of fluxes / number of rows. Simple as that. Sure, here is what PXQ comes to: 33.7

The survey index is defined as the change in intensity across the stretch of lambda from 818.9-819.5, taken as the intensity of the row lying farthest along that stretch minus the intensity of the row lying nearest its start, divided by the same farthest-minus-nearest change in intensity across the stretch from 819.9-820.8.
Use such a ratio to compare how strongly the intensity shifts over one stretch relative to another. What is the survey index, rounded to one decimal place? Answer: 6.0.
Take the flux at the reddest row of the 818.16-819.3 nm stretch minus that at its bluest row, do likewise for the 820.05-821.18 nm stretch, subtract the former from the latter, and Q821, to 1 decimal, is -5.2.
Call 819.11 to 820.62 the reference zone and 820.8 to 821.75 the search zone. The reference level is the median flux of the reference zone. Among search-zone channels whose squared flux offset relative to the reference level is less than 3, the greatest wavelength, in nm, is 821.657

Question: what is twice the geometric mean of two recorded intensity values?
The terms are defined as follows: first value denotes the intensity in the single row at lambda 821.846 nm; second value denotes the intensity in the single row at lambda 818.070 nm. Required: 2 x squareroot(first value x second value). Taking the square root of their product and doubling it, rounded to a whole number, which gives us 63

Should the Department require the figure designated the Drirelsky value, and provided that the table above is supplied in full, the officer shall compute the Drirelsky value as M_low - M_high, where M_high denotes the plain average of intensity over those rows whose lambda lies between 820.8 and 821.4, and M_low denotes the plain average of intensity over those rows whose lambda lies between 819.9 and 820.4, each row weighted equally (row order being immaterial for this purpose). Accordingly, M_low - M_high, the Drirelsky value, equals 1.0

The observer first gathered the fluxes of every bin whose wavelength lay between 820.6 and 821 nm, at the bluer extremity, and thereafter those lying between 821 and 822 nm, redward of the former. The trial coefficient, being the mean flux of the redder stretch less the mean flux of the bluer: -1.0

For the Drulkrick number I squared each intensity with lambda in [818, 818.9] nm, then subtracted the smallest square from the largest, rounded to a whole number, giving 300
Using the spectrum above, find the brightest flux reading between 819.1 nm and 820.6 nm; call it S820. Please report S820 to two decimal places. 37.01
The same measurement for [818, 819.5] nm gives 36.00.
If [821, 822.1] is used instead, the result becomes 33.99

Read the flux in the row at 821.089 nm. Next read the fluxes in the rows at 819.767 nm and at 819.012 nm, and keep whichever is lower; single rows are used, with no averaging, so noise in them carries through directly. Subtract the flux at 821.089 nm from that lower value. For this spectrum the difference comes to -6.8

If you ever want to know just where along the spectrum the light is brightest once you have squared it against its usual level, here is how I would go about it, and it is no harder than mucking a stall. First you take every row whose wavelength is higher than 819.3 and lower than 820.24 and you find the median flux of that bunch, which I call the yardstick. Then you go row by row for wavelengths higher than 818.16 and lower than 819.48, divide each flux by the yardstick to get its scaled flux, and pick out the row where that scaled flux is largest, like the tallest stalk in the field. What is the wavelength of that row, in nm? 819.201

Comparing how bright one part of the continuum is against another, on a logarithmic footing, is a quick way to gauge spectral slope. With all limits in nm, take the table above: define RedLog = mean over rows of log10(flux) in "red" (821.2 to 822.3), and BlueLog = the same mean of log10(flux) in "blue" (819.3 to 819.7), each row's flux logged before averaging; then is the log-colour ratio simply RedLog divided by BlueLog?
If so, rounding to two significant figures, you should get 0.98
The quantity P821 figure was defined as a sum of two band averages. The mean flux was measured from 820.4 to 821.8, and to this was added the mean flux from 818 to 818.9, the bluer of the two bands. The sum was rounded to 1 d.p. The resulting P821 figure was 64.1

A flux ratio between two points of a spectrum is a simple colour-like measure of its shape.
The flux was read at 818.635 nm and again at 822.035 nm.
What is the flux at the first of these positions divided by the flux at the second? 0.958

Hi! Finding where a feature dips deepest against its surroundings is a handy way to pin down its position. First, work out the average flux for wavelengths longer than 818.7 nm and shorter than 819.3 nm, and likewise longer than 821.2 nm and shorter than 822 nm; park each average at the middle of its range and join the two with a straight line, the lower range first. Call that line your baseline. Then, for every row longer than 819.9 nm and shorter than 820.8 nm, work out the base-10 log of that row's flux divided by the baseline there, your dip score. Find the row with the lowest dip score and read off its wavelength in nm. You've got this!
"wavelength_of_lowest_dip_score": 820.144 nm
